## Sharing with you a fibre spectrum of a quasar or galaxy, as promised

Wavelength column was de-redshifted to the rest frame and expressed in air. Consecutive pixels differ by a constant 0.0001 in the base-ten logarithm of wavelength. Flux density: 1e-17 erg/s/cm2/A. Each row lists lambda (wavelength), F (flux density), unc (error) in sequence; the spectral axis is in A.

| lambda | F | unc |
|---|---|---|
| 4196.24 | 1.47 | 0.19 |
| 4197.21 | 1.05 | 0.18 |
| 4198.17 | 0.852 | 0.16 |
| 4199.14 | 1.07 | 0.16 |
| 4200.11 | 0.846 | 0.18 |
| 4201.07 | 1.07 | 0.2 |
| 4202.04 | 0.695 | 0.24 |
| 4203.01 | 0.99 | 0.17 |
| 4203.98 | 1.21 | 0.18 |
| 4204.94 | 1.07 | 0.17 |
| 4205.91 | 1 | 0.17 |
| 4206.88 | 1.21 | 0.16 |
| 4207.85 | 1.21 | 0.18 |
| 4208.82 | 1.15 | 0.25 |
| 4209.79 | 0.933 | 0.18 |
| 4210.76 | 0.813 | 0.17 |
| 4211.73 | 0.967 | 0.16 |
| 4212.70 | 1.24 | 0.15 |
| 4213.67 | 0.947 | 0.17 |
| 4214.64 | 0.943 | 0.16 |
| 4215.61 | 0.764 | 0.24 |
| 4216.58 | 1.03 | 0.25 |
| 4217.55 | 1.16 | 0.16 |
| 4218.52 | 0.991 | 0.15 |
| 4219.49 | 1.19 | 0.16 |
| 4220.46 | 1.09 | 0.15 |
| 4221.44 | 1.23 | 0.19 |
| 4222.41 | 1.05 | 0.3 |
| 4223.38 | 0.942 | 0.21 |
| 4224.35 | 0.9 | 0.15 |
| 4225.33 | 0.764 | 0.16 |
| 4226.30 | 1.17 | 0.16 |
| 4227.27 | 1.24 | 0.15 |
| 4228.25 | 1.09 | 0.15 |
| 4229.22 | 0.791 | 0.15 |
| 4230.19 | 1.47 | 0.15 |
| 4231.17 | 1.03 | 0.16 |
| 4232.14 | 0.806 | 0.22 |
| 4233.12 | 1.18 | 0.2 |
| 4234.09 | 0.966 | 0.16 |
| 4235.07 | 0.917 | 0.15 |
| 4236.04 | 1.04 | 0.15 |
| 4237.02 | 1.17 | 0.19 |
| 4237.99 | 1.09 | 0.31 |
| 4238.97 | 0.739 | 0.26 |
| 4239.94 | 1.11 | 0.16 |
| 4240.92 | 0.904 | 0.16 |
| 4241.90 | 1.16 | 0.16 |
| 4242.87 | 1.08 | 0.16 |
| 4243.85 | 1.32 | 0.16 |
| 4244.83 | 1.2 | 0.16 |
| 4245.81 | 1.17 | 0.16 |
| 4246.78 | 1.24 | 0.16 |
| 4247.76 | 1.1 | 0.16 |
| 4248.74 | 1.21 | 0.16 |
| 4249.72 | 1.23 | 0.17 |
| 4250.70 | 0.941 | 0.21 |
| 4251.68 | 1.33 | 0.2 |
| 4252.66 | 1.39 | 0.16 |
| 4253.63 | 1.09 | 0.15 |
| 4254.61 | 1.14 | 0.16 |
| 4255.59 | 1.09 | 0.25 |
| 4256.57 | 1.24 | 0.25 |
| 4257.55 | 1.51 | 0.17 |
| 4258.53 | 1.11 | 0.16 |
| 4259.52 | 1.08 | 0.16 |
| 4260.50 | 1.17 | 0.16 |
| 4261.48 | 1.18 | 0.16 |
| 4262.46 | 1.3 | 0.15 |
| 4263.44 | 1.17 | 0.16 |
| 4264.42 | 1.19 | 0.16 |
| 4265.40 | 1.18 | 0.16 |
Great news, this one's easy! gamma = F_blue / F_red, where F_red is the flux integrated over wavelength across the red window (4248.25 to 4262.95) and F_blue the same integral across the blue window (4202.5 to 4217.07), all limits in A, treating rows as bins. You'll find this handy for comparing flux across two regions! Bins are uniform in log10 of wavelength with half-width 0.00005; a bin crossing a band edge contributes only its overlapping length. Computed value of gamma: 0.85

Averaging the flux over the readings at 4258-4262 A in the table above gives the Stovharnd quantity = 1.14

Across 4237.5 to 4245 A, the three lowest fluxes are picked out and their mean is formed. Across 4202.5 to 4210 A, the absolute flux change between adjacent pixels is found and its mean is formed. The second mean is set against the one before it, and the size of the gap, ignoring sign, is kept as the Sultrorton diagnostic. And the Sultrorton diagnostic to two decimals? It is 0.78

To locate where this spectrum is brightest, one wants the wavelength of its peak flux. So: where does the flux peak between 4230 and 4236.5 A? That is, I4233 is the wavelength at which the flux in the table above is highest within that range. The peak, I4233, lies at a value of 4230.19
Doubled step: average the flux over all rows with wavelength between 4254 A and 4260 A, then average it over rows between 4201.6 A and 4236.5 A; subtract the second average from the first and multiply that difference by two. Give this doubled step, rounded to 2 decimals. 0.32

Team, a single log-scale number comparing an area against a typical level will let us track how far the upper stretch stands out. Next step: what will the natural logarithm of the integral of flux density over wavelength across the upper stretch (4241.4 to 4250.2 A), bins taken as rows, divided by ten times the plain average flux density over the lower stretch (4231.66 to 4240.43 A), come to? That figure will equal 0.04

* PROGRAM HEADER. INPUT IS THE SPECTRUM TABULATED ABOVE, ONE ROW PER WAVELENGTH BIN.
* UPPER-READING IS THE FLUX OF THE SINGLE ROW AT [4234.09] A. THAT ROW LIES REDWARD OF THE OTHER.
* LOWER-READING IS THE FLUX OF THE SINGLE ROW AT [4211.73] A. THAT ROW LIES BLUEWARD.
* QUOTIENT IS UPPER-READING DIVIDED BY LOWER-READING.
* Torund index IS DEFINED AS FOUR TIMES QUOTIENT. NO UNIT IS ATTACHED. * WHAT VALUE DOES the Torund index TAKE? 4.0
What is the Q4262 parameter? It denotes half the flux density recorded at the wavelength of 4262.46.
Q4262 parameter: 0.65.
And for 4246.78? 0.62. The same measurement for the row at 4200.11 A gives 0.42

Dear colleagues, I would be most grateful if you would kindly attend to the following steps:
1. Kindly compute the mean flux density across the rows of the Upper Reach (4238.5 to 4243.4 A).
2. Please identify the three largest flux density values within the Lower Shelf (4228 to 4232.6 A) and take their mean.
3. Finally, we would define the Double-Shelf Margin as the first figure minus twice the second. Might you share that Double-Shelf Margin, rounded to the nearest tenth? -1.4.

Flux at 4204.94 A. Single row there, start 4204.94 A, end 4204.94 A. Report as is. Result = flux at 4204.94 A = 1.07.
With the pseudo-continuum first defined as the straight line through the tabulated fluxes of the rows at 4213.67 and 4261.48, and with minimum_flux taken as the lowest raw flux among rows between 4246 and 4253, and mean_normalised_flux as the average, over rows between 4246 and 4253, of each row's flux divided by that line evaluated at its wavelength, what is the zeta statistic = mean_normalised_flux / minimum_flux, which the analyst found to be 1.14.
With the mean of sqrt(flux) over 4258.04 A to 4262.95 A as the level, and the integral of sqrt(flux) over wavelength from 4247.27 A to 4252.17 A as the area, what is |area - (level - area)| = 9.5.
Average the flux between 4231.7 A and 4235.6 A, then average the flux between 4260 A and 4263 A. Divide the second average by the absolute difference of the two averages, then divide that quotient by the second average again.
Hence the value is 4.0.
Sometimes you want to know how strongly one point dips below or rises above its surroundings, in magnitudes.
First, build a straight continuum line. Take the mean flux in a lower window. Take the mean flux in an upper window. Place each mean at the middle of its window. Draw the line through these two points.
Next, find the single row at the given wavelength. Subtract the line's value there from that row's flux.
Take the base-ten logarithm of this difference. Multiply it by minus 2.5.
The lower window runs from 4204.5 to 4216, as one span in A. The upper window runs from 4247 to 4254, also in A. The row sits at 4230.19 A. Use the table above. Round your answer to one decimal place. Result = 1.1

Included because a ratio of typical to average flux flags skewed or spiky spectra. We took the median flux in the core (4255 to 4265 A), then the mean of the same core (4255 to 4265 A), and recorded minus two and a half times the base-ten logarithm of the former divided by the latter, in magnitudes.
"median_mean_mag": 0.026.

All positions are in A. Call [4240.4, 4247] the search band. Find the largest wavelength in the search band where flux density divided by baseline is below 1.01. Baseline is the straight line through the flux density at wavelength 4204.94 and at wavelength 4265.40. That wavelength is 4242.87 A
